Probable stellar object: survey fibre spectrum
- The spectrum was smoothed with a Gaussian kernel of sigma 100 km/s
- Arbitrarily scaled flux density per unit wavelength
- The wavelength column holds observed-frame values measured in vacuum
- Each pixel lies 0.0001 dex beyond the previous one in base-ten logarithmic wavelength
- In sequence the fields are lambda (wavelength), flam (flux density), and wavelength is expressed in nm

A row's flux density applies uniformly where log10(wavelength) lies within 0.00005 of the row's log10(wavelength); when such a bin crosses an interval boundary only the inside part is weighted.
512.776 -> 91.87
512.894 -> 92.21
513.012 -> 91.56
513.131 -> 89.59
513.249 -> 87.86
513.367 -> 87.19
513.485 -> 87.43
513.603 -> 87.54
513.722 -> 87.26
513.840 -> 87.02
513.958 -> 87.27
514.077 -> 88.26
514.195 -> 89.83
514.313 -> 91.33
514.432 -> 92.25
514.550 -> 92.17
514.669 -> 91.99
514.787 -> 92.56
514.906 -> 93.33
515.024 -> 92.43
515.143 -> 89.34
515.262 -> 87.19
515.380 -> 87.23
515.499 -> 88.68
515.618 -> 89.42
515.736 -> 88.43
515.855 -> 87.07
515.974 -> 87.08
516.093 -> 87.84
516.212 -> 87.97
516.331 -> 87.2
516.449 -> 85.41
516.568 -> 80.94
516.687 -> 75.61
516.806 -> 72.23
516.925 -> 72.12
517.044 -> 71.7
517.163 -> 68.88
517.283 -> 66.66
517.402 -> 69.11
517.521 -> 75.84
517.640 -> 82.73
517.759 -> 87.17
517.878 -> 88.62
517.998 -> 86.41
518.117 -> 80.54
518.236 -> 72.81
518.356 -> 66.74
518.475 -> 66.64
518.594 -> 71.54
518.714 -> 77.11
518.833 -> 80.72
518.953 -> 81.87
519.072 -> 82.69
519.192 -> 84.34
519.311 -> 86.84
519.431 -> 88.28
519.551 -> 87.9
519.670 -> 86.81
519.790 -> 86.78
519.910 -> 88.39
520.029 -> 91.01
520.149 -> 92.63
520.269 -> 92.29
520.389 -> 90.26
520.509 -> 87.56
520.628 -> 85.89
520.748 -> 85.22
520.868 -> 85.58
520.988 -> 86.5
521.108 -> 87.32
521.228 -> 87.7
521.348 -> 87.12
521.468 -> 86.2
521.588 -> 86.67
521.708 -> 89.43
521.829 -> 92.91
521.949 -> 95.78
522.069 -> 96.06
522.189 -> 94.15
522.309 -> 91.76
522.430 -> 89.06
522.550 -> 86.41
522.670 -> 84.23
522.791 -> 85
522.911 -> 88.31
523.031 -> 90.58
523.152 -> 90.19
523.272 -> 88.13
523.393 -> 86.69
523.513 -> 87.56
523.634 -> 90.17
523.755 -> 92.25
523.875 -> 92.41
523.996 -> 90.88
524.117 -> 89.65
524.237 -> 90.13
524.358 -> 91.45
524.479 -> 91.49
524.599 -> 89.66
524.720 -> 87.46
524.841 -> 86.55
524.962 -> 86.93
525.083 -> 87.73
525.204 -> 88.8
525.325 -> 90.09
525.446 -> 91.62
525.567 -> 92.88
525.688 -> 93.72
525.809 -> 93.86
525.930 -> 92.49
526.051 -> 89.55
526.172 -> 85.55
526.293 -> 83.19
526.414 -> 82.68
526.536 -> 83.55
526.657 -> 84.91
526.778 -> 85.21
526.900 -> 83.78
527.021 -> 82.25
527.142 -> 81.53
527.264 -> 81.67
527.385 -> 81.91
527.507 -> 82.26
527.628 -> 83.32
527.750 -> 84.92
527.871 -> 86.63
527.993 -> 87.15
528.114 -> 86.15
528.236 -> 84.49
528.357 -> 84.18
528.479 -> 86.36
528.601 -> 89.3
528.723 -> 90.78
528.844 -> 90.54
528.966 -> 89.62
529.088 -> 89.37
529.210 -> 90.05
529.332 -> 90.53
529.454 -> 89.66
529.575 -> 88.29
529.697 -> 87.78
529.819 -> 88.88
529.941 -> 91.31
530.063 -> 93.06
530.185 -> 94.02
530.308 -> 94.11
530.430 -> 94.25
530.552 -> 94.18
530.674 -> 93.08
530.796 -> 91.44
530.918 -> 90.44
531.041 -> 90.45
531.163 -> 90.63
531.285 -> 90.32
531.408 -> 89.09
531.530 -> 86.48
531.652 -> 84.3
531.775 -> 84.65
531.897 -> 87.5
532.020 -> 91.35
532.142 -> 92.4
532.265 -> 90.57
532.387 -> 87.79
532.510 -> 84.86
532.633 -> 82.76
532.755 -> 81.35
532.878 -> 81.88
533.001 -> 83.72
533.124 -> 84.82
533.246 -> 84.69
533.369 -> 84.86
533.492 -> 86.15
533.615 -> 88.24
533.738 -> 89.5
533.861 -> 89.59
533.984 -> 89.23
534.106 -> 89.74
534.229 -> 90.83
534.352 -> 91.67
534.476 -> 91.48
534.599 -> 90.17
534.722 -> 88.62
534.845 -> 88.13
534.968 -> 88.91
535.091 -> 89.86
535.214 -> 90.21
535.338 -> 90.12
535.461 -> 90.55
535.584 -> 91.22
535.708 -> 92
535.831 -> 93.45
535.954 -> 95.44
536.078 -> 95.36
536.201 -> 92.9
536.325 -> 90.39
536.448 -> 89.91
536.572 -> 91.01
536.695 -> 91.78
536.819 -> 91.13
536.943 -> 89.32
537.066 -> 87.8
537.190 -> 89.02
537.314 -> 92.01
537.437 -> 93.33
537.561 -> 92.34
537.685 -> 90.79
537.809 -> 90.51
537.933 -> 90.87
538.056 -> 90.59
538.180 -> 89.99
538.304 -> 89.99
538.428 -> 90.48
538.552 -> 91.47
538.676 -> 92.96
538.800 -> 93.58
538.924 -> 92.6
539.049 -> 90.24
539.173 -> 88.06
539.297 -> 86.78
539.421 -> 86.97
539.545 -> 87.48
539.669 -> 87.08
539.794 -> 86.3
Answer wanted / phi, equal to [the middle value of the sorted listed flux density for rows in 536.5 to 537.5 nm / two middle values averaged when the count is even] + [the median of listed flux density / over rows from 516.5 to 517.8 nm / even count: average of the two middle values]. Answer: 163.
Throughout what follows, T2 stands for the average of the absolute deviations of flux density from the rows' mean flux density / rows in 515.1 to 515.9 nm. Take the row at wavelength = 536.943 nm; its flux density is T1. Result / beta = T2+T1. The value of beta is 90.2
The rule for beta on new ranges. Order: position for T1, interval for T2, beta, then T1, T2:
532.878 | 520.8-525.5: 84.2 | 81.88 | 2.3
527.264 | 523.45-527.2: 84.8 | 81.67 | 3.1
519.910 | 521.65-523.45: 91.3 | 88.39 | 2.9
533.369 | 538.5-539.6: 87.3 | 84.86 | 2.4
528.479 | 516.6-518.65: 92.5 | 86.36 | 6.1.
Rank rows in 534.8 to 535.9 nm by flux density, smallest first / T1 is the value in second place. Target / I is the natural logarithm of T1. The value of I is 4.49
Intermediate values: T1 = 88.91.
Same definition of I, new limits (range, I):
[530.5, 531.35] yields 4.50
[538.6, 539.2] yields 4.50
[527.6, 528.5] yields 4.43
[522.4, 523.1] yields 4.44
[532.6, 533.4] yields 4.41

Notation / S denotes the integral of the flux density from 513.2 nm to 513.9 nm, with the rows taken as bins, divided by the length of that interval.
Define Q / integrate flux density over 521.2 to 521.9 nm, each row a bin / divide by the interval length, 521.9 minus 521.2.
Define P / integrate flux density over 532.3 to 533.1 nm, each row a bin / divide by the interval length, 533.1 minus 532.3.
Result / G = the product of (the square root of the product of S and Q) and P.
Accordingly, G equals 7383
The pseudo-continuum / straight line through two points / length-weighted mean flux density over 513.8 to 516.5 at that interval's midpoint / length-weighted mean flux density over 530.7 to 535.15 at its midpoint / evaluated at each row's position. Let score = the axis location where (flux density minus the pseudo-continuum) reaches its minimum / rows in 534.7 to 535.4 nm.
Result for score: 534.845 nm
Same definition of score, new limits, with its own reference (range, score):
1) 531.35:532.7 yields 532.633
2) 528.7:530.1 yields 529.697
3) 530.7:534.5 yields 532.755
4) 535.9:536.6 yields 536.448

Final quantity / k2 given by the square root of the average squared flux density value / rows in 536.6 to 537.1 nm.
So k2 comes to 90.0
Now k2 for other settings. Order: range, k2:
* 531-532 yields 88.0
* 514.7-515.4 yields 90.4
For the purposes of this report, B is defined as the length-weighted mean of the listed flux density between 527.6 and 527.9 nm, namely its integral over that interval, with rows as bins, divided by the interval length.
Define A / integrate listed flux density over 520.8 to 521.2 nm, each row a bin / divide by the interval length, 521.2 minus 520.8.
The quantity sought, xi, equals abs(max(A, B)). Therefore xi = 87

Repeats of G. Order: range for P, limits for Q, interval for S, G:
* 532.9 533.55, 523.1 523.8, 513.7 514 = 7465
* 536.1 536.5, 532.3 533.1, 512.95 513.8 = 7889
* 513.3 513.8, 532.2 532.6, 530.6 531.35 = 7792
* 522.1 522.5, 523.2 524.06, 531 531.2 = 8284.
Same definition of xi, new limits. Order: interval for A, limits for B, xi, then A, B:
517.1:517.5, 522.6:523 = 86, 69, 86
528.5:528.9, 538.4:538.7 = 92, 90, 92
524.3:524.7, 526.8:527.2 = 91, 91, 83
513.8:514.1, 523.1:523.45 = 88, 87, 88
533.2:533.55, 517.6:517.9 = 86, 85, 86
